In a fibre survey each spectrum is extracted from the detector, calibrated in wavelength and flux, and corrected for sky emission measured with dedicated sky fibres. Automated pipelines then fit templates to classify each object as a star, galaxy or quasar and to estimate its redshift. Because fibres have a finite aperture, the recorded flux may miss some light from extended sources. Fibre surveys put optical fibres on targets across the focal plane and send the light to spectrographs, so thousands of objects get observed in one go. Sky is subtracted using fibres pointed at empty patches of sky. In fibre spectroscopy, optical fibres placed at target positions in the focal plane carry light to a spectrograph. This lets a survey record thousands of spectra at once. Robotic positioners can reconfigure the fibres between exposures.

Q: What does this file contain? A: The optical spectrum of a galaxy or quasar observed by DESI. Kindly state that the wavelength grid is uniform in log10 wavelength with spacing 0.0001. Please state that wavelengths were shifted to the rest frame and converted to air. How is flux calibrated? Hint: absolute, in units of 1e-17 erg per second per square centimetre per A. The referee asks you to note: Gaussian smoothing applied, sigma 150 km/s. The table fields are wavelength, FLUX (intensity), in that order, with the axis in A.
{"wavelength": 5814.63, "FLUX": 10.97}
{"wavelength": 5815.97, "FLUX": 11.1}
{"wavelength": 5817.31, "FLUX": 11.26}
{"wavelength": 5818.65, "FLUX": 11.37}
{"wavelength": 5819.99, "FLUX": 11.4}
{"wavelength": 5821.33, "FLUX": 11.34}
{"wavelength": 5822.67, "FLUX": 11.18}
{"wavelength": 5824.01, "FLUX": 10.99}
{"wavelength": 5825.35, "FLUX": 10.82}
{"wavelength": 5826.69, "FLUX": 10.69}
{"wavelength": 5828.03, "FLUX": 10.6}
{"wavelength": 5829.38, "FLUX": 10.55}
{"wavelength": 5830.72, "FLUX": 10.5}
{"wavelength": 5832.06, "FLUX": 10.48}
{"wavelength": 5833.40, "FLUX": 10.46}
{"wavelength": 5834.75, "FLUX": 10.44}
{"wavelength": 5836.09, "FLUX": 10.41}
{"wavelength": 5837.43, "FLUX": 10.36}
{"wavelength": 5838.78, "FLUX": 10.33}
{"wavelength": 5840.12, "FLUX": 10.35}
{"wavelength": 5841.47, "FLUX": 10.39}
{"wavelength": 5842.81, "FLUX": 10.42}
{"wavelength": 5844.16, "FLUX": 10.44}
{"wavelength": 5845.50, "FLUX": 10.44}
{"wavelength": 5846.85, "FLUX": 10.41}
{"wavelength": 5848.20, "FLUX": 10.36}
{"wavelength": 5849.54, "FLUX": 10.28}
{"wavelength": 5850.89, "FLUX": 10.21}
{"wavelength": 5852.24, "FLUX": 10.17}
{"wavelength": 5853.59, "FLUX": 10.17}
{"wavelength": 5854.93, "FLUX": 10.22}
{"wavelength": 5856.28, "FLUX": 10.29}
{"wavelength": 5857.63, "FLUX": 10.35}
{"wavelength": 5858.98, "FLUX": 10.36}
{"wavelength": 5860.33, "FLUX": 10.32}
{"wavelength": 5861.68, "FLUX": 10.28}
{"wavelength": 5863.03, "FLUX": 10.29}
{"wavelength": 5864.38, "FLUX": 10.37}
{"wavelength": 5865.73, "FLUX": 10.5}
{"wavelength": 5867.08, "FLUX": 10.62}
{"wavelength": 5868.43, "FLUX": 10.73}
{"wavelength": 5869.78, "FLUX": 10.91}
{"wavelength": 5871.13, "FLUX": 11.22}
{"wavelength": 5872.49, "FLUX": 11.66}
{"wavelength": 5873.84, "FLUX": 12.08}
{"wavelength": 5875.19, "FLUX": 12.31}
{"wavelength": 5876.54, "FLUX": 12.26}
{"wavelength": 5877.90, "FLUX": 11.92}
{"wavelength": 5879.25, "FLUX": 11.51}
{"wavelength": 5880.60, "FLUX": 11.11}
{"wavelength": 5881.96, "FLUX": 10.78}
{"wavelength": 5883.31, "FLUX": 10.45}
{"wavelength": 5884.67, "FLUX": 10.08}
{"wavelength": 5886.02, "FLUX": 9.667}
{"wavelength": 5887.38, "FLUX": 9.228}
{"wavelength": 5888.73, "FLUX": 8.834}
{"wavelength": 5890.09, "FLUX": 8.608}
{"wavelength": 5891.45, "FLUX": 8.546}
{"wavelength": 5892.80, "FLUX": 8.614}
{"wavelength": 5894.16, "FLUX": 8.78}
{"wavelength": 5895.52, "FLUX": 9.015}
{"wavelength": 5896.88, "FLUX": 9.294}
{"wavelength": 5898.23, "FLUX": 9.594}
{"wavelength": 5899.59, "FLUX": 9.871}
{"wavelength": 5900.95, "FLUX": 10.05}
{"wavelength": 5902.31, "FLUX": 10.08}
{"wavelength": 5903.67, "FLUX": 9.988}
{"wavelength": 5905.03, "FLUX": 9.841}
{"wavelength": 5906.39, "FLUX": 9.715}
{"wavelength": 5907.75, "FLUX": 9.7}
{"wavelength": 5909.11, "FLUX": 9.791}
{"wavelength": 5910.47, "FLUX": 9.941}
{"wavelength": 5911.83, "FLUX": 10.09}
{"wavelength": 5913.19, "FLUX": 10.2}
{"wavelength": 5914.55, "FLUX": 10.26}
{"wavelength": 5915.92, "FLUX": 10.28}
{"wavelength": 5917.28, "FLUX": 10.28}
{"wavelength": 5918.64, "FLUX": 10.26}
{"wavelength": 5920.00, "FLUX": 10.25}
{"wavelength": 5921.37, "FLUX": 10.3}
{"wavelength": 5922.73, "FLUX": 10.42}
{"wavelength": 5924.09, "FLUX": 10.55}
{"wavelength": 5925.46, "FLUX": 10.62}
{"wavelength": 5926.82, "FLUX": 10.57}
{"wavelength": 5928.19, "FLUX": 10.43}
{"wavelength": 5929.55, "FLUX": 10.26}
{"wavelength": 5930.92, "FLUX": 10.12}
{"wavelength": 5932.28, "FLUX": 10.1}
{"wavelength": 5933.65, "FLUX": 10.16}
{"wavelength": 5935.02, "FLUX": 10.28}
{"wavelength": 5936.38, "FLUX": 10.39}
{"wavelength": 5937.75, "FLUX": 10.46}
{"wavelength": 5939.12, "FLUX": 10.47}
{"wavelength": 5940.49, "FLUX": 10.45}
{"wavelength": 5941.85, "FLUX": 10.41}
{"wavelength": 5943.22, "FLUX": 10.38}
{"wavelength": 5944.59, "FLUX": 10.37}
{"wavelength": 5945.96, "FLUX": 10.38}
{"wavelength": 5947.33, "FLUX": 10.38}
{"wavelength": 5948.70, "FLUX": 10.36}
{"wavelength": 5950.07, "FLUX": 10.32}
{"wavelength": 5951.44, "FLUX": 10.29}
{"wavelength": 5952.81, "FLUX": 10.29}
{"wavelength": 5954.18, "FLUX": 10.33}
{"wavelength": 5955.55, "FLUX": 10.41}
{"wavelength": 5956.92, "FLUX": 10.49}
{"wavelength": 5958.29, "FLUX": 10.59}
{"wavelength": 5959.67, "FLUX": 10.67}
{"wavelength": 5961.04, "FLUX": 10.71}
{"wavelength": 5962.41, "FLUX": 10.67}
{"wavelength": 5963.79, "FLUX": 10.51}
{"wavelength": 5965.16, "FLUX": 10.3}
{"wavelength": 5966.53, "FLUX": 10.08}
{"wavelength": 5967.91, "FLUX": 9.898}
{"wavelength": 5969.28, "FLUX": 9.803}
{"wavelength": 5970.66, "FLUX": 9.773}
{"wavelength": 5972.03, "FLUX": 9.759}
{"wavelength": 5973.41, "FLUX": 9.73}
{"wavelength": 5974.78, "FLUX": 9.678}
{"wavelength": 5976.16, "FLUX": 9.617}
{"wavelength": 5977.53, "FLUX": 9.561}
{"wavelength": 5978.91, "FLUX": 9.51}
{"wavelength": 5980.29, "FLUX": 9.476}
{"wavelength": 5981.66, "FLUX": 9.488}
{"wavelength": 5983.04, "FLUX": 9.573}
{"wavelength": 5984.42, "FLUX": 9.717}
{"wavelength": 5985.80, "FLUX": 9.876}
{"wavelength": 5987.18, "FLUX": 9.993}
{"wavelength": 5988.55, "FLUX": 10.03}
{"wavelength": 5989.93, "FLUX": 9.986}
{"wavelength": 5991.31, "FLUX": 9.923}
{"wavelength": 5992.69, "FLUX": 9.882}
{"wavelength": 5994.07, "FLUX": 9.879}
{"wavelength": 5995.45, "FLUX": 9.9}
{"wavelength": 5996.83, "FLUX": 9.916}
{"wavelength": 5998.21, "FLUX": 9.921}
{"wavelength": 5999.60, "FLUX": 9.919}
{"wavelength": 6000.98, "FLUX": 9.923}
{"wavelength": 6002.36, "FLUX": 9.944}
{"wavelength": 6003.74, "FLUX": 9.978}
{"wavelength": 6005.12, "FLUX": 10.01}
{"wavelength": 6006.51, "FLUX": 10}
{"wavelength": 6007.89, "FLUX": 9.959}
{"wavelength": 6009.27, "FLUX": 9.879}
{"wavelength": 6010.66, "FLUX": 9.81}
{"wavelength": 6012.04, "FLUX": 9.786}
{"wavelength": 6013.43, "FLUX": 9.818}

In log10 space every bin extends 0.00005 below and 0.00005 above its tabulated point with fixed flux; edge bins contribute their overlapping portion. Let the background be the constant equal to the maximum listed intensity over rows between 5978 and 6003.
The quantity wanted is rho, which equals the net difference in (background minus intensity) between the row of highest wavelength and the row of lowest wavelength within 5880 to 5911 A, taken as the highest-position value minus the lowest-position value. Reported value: 1.2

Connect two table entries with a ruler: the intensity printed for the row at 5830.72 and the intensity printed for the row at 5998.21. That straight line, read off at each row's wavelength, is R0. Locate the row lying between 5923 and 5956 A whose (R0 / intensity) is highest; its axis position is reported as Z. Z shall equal 5932.28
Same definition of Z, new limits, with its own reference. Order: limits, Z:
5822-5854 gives 5852.24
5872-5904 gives 5891.45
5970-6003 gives 5980.29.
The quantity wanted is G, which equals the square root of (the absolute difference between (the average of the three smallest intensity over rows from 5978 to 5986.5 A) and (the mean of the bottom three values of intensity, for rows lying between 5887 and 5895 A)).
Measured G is 0.95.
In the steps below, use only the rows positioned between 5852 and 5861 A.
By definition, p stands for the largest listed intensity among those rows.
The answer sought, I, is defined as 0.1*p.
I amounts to 1.04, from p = 10.36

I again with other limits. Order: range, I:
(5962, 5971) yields 1.07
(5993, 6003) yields 0.99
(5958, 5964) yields 1.07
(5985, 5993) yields 1.00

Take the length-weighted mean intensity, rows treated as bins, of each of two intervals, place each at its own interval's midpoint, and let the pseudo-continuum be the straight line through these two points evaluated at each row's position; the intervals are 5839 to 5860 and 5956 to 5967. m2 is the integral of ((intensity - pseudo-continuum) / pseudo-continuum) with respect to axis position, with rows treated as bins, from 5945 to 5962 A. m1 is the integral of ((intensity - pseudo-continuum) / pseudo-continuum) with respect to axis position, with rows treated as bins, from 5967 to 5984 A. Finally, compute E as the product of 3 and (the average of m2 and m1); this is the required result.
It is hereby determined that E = -2.2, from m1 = -1.40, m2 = -0.1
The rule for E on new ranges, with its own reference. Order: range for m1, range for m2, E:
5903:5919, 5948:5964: -1.0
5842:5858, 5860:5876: 1.4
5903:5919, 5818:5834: 0.4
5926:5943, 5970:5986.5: -2.4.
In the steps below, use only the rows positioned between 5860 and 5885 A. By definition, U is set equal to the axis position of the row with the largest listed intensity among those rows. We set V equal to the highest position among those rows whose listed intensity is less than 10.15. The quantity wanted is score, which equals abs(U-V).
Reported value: 9.5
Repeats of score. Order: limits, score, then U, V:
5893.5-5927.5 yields 13.6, 5925.46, 5911.83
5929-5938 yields 5.5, 5937.75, 5932.28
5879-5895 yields 14.9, 5879.25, 5894.16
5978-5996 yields 6.9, 5988.55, 5995.45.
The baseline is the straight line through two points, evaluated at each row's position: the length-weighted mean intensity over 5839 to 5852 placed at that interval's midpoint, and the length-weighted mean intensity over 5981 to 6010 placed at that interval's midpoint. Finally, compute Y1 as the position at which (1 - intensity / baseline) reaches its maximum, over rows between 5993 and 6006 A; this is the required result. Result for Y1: 5994.07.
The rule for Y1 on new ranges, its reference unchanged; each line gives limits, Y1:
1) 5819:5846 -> 5838.78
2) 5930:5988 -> 5980.29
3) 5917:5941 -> 5932.28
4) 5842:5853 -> 5852.24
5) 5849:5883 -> 5852.24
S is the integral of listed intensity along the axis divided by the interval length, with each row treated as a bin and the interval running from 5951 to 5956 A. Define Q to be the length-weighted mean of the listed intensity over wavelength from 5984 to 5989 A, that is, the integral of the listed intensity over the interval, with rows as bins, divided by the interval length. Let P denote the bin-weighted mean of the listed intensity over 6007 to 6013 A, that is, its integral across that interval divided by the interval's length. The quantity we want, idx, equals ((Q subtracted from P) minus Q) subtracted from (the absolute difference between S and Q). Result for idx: 10.4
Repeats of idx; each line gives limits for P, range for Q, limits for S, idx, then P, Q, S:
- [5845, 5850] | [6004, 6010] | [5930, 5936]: 9.8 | 10.4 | 10.0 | 10.18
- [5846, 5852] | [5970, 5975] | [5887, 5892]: 10.2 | 10.3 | 9.8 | 8.78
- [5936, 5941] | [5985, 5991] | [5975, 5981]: 9.9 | 10.4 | 10.0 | 9.56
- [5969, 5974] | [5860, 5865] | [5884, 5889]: 11.7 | 9.8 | 10.3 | 9.51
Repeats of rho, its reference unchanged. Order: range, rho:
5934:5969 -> 0.4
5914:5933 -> 0.2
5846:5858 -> 0.1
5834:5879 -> -1.5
